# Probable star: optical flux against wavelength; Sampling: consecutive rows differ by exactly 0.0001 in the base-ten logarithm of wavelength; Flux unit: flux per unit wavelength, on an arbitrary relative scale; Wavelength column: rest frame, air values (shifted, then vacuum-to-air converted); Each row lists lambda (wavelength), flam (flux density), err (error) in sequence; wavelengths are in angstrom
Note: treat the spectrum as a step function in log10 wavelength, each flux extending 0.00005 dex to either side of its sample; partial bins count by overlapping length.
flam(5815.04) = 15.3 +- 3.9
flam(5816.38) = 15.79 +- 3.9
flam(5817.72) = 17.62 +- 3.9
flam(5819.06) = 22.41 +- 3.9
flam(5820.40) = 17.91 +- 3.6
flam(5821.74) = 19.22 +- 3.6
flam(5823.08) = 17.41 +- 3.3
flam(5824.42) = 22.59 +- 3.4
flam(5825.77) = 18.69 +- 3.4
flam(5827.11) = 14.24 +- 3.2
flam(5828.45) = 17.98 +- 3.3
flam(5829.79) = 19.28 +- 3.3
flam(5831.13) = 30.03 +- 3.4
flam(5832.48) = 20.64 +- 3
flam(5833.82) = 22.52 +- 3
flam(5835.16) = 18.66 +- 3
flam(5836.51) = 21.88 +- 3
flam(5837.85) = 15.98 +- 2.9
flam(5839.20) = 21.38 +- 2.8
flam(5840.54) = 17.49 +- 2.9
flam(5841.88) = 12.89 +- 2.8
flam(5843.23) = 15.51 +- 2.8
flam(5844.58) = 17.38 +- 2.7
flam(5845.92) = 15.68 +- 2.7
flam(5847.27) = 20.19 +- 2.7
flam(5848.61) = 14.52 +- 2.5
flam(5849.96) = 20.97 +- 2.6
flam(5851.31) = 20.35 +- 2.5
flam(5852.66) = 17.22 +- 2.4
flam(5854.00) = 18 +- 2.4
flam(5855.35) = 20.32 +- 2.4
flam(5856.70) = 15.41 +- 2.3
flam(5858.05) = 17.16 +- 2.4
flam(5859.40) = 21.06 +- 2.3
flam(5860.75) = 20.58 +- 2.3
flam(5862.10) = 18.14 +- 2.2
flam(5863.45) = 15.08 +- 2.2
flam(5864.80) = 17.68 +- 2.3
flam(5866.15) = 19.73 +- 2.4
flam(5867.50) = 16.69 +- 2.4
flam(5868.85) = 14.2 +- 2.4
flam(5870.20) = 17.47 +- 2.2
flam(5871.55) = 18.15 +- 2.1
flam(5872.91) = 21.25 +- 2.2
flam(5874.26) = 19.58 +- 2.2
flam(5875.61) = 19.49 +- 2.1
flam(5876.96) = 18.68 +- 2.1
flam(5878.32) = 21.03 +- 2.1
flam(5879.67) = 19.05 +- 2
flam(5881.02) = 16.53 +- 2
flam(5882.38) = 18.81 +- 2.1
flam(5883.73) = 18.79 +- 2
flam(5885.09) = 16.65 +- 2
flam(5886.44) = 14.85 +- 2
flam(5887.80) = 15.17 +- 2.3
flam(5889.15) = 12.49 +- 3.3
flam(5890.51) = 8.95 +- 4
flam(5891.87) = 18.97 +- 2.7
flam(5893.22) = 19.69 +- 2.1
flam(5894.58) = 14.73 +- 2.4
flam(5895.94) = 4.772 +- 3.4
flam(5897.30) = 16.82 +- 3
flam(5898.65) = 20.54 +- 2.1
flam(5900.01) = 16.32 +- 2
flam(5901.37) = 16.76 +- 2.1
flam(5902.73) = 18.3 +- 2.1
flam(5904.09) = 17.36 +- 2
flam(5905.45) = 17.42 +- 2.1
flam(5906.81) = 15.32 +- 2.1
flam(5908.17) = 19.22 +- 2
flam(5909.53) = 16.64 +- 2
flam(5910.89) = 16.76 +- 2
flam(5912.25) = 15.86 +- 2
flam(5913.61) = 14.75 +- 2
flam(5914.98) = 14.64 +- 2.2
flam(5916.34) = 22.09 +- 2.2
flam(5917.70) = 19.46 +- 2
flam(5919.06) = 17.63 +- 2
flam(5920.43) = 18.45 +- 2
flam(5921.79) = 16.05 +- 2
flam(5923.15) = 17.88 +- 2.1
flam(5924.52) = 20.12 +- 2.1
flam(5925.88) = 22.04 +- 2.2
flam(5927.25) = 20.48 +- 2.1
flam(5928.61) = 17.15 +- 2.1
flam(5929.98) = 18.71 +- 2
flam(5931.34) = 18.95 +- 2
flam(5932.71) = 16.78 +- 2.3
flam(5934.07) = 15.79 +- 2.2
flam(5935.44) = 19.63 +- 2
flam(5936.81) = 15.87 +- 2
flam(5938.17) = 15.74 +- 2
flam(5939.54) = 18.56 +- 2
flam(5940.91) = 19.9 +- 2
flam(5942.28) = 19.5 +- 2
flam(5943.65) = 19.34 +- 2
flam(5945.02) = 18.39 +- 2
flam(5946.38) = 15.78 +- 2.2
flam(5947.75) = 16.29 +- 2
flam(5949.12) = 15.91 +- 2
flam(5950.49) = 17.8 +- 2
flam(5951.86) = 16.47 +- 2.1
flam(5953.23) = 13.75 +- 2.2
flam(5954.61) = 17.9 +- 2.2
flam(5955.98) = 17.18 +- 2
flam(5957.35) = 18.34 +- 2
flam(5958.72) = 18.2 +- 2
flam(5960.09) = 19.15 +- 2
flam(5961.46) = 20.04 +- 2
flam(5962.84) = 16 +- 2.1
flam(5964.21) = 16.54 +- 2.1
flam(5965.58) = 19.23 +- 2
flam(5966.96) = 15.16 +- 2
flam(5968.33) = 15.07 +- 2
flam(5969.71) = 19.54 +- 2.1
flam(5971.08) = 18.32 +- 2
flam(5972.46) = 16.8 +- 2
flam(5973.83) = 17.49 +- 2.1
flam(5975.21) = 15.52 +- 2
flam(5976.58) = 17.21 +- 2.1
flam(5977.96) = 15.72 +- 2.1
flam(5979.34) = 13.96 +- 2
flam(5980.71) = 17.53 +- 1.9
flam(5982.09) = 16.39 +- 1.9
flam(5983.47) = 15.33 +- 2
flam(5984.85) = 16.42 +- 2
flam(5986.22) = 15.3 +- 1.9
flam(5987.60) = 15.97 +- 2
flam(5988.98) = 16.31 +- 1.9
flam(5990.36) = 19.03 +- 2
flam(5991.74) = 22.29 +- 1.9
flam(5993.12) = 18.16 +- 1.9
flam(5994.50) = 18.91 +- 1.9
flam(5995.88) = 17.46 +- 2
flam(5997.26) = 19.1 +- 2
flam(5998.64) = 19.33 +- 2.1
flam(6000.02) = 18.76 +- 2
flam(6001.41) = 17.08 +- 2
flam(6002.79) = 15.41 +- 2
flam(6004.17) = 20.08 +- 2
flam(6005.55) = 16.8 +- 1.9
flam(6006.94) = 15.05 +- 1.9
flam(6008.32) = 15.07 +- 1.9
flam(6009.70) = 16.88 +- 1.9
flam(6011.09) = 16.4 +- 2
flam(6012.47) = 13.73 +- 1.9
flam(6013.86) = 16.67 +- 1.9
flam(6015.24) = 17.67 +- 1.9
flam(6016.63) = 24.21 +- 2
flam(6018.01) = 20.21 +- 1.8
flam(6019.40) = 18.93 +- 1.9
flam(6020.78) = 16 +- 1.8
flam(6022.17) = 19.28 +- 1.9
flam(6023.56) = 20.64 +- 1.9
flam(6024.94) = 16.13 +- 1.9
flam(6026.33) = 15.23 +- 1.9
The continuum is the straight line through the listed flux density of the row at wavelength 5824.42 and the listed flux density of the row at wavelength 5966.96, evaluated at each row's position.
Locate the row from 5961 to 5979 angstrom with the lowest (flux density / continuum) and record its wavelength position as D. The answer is 5968.33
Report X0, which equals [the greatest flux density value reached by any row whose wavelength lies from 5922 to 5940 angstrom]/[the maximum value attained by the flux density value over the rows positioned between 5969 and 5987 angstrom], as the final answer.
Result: 1.13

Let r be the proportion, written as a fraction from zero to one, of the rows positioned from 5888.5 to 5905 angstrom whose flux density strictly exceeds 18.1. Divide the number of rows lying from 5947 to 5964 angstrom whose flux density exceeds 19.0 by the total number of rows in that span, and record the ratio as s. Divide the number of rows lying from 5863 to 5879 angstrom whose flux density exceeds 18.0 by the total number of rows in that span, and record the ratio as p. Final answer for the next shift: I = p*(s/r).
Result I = 0.29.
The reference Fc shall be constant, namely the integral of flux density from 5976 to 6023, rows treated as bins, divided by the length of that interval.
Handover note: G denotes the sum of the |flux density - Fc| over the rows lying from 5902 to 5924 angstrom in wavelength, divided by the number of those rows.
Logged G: 1.4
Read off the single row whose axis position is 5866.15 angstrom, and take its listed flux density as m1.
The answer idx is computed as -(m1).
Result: -20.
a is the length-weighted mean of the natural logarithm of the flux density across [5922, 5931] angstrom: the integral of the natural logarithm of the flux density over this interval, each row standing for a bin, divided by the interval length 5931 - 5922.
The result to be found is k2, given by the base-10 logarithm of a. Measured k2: 0.470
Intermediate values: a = 2.952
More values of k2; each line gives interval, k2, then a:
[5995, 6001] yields 0.465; 2.920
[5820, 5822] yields 0.465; 2.919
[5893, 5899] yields 0.409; 2.566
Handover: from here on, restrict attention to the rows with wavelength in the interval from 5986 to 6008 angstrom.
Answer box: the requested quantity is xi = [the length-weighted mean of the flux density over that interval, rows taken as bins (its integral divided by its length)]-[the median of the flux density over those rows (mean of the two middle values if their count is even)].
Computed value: 0.01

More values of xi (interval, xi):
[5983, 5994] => 1.06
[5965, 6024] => 0.35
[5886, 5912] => -0.90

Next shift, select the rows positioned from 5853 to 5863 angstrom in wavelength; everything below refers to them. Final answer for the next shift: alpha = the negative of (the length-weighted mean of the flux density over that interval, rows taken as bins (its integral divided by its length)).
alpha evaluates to -18.5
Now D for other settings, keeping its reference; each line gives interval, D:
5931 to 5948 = 5934.07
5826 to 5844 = 5841.88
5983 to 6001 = 5983.47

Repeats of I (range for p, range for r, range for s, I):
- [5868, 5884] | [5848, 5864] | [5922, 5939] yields 0.50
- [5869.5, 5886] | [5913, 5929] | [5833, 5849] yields 0.50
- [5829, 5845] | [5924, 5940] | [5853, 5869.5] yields 0.33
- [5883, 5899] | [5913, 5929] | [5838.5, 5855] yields 0.22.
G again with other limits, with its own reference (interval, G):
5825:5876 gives 2.4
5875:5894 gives 2.5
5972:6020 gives 1.7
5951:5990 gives 1.4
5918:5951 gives 1.6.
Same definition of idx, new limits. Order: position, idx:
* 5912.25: -16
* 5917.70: -19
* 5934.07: -16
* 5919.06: -18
